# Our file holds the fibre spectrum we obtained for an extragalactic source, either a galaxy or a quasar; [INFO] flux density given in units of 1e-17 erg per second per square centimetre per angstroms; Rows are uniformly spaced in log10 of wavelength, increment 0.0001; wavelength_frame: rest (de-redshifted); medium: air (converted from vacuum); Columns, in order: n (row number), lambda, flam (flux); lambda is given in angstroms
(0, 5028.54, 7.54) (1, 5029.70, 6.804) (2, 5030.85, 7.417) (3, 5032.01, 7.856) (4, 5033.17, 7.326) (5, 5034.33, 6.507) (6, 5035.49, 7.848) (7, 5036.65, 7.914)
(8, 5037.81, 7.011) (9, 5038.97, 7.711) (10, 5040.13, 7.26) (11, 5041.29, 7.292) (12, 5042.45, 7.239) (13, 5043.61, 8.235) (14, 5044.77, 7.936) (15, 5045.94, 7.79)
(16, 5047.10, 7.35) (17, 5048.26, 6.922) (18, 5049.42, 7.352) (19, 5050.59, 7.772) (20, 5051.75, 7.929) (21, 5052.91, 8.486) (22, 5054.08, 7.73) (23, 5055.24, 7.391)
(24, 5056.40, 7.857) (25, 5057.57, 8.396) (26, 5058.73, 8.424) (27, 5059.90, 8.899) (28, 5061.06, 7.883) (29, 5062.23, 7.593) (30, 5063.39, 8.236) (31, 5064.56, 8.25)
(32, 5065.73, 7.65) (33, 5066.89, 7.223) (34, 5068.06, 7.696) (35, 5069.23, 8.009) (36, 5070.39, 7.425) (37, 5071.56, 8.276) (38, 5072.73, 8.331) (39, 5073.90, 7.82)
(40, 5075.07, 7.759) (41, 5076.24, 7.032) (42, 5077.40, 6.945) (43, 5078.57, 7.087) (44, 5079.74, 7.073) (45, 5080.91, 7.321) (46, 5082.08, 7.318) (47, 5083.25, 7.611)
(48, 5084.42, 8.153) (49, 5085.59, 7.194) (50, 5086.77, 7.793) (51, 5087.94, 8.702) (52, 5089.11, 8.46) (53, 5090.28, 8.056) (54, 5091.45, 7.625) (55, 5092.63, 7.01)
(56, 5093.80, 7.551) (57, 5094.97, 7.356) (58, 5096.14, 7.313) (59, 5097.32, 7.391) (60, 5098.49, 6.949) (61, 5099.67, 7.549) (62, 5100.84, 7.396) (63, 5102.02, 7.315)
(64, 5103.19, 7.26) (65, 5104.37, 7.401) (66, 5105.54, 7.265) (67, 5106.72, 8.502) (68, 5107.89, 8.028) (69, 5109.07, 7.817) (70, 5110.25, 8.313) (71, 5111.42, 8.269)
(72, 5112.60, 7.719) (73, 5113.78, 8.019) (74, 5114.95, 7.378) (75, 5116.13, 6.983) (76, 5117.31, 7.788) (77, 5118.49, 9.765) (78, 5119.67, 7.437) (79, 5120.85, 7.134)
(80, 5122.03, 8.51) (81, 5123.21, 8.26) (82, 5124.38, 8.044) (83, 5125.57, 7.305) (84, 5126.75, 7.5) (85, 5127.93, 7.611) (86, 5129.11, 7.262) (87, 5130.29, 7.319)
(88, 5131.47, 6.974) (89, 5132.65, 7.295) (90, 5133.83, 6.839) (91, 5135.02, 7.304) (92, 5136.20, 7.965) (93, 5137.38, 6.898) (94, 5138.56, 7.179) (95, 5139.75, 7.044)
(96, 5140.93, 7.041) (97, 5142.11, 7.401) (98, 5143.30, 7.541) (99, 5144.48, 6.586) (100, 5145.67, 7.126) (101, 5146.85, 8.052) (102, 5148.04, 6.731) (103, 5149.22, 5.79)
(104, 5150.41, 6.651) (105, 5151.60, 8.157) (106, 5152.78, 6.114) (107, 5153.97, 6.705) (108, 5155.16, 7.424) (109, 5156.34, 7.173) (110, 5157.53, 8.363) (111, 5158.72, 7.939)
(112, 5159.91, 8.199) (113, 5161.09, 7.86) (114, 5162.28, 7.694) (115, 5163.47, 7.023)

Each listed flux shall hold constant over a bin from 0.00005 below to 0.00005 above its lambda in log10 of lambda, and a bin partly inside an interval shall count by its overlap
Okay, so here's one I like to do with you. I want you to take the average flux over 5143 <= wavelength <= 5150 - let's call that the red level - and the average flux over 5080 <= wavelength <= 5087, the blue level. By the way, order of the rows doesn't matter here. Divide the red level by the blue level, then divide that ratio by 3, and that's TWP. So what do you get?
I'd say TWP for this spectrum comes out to 0.31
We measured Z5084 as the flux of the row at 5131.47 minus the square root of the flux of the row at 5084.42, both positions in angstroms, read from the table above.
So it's 4.1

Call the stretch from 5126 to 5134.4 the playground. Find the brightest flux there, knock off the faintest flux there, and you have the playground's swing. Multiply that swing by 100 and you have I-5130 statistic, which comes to 77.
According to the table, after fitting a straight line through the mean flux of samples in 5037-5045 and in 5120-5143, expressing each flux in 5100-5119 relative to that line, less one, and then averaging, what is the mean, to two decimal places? 0.05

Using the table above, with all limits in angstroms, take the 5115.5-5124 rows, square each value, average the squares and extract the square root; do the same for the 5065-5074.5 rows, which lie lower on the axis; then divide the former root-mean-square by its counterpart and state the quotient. 1.03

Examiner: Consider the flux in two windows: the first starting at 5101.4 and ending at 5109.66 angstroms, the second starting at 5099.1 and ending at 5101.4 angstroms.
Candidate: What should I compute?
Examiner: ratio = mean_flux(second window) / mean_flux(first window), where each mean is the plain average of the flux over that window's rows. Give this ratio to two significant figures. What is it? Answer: 0.98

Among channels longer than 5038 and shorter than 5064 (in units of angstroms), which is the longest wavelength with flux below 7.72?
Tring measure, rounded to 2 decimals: 5062.23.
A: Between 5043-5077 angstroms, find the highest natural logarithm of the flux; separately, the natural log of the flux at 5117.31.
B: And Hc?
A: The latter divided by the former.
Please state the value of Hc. 0.94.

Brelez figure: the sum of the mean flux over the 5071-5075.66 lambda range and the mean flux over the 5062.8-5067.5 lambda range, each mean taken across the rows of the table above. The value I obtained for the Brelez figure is 15.9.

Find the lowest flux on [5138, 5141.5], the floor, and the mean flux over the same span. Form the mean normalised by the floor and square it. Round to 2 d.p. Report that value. 1.01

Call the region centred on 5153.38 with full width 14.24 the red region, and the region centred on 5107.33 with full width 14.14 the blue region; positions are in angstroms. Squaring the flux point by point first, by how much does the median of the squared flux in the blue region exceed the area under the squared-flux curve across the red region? -703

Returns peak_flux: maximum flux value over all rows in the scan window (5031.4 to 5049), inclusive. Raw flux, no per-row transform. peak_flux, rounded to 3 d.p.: 8.235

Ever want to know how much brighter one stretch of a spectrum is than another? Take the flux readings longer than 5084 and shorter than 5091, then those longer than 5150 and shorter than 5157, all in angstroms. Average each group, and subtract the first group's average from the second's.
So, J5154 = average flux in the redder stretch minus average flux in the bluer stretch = -1.0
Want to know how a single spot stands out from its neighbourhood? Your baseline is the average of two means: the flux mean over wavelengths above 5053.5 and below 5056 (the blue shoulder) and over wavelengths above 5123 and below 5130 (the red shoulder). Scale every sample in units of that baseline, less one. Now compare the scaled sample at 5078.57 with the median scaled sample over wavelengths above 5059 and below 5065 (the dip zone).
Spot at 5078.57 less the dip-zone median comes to -0.151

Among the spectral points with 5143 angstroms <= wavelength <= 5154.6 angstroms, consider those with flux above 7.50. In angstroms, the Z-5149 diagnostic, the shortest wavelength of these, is 5143.30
